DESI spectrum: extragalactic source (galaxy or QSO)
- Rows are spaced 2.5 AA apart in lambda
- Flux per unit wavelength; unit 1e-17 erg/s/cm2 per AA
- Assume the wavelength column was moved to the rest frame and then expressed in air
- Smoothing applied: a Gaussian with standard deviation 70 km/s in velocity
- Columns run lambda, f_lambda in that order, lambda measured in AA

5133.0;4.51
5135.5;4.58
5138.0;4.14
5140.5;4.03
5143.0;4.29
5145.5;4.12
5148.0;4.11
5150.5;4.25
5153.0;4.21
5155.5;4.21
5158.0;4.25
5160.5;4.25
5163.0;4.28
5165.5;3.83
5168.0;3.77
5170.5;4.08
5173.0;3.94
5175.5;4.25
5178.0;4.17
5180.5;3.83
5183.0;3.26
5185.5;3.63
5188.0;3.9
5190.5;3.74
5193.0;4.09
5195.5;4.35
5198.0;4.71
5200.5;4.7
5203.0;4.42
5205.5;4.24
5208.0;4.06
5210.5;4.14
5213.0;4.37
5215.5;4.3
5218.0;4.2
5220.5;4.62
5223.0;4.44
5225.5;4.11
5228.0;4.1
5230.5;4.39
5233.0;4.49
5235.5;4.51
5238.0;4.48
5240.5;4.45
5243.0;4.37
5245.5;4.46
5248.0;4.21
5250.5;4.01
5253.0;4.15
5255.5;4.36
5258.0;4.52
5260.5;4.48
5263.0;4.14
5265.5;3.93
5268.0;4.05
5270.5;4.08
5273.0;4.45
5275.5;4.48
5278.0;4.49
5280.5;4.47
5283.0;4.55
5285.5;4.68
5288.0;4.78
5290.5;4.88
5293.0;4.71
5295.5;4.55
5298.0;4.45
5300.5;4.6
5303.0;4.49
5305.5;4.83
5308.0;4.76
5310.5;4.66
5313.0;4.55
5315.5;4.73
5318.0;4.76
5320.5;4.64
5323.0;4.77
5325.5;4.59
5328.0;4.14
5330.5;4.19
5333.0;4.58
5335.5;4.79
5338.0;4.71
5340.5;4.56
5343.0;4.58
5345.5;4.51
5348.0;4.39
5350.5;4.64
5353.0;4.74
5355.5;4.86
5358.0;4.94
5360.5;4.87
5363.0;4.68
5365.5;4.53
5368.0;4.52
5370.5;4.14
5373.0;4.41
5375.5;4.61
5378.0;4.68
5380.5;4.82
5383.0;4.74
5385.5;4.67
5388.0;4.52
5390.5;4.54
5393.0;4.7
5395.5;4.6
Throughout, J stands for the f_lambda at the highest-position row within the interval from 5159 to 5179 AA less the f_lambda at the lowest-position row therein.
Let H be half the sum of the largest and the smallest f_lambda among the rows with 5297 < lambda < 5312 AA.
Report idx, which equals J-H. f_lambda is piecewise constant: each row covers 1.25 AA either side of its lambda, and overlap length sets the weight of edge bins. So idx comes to -4.7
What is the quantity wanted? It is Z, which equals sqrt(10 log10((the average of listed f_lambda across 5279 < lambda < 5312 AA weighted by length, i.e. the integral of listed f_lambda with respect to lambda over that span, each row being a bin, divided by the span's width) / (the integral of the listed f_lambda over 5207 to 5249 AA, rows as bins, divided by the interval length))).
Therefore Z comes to 0.55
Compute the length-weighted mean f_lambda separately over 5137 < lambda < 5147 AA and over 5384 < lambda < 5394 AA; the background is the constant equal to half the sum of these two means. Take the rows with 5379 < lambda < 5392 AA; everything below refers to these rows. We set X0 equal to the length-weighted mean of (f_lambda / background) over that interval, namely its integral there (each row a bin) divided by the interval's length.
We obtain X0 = 1.06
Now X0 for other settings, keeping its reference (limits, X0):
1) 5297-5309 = 1.06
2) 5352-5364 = 1.10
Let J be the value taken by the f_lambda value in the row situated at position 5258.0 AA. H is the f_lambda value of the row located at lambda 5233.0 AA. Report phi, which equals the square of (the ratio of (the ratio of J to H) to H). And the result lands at 0.050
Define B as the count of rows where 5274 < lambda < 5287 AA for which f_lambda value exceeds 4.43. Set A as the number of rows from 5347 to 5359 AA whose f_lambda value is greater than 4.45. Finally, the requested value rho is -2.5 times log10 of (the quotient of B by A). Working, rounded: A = 4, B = 5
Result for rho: -0.24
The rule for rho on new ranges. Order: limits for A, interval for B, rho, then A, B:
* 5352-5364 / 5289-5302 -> 0.00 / 5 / 5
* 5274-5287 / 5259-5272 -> 1.75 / 5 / 1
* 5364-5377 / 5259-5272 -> 1.19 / 3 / 1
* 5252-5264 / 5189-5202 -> 0.00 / 2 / 2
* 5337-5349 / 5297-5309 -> -0.24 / 4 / 5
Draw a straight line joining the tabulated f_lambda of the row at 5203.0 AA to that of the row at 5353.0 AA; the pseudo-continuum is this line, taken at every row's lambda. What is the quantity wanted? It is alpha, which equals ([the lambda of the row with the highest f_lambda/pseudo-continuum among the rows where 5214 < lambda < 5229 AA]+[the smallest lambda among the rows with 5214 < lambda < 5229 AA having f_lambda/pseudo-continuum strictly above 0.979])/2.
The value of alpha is 5220.5 AA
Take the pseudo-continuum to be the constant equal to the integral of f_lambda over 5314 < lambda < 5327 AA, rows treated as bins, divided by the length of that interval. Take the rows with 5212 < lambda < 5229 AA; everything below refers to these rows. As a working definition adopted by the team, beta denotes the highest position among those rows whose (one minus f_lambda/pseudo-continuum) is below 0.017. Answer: 5220.5 AA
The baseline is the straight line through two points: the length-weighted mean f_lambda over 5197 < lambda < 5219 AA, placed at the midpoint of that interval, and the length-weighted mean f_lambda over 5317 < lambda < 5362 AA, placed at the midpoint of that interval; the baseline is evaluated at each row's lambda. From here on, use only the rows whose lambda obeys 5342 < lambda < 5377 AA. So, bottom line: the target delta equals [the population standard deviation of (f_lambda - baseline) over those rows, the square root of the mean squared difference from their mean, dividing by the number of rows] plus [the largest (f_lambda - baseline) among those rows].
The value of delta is 0.49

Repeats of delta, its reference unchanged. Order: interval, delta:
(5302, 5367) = 0.46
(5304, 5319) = 0.37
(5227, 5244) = 0.23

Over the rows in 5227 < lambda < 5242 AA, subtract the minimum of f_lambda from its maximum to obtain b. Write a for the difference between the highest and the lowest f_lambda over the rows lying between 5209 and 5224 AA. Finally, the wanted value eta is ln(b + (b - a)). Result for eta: -1.1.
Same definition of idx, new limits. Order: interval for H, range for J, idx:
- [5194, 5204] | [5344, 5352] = -4.4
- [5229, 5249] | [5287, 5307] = -4.3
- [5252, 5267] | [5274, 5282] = -4.2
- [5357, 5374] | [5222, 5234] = -4.5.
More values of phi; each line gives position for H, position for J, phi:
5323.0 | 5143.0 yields 0.036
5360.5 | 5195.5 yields 0.034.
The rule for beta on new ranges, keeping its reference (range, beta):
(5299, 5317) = 5315.5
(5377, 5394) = 5393.0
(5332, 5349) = 5338.0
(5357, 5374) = 5363.0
